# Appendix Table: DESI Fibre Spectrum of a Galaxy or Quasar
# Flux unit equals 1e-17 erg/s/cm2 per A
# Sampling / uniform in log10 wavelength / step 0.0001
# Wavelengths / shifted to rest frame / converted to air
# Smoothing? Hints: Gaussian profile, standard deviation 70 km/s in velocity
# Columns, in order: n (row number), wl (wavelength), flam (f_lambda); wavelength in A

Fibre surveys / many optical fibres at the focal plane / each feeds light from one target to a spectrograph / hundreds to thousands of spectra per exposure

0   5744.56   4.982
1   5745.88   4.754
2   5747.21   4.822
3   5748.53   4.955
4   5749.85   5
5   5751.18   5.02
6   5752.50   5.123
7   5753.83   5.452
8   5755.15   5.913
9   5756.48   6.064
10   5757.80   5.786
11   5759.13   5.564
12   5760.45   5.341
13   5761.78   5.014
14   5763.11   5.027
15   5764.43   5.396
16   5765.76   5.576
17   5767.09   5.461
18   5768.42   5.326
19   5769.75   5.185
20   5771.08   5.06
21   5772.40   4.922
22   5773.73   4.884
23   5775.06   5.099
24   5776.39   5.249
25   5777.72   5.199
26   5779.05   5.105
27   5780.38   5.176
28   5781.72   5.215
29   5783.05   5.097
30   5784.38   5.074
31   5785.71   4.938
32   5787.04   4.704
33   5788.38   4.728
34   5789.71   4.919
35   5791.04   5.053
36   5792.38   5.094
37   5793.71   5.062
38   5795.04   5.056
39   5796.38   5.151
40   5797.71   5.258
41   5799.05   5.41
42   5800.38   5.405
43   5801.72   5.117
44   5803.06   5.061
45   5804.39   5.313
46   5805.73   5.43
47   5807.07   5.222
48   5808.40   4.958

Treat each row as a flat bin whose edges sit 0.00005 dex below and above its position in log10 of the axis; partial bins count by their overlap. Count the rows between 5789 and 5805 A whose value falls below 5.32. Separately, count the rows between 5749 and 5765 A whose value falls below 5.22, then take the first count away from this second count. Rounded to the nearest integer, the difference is -5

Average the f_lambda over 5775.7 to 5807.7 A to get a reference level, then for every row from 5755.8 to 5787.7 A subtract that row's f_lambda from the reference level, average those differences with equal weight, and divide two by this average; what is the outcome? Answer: -20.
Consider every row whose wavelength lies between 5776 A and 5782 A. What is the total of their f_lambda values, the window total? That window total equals 26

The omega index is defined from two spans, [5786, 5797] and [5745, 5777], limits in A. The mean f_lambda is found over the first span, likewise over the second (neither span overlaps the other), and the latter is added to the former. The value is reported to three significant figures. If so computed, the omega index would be 10.2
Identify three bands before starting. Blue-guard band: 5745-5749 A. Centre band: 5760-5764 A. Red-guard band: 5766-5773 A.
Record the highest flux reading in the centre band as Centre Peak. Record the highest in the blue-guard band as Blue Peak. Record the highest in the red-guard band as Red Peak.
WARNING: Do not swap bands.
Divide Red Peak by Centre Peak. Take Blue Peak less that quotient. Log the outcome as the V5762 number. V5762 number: 3.93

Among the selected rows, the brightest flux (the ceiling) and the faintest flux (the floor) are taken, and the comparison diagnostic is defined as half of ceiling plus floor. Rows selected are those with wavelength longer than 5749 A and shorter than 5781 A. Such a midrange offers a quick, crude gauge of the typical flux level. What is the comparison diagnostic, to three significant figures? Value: 5.47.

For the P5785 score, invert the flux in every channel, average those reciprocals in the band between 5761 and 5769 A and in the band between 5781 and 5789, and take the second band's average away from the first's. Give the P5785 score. -0.013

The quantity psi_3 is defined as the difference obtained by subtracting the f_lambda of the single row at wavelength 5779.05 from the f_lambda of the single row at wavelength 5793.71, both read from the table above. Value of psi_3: 0.0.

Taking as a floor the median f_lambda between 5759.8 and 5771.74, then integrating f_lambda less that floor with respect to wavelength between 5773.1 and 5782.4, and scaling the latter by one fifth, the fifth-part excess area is -0.36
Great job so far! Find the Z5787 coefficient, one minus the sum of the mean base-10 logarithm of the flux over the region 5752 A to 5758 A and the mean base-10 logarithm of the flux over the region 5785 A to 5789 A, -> -0.433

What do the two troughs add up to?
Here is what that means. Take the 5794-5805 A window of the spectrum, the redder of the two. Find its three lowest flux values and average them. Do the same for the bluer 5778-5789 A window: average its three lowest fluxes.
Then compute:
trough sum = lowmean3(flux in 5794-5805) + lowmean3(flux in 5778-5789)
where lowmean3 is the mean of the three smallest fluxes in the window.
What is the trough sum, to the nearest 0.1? 9.9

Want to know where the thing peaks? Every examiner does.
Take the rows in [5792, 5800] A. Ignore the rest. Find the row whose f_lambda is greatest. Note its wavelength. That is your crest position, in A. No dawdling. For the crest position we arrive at 5799.05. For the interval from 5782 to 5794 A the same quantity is 5783.05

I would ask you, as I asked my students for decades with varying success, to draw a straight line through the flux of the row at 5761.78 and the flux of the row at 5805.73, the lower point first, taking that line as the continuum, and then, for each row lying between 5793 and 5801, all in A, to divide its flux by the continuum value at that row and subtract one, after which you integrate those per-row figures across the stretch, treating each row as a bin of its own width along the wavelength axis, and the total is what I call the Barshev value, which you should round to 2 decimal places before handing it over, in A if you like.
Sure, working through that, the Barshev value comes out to -0.19 A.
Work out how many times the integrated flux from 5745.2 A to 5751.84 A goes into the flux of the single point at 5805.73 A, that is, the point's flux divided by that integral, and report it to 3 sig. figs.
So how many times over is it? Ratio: 0.167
